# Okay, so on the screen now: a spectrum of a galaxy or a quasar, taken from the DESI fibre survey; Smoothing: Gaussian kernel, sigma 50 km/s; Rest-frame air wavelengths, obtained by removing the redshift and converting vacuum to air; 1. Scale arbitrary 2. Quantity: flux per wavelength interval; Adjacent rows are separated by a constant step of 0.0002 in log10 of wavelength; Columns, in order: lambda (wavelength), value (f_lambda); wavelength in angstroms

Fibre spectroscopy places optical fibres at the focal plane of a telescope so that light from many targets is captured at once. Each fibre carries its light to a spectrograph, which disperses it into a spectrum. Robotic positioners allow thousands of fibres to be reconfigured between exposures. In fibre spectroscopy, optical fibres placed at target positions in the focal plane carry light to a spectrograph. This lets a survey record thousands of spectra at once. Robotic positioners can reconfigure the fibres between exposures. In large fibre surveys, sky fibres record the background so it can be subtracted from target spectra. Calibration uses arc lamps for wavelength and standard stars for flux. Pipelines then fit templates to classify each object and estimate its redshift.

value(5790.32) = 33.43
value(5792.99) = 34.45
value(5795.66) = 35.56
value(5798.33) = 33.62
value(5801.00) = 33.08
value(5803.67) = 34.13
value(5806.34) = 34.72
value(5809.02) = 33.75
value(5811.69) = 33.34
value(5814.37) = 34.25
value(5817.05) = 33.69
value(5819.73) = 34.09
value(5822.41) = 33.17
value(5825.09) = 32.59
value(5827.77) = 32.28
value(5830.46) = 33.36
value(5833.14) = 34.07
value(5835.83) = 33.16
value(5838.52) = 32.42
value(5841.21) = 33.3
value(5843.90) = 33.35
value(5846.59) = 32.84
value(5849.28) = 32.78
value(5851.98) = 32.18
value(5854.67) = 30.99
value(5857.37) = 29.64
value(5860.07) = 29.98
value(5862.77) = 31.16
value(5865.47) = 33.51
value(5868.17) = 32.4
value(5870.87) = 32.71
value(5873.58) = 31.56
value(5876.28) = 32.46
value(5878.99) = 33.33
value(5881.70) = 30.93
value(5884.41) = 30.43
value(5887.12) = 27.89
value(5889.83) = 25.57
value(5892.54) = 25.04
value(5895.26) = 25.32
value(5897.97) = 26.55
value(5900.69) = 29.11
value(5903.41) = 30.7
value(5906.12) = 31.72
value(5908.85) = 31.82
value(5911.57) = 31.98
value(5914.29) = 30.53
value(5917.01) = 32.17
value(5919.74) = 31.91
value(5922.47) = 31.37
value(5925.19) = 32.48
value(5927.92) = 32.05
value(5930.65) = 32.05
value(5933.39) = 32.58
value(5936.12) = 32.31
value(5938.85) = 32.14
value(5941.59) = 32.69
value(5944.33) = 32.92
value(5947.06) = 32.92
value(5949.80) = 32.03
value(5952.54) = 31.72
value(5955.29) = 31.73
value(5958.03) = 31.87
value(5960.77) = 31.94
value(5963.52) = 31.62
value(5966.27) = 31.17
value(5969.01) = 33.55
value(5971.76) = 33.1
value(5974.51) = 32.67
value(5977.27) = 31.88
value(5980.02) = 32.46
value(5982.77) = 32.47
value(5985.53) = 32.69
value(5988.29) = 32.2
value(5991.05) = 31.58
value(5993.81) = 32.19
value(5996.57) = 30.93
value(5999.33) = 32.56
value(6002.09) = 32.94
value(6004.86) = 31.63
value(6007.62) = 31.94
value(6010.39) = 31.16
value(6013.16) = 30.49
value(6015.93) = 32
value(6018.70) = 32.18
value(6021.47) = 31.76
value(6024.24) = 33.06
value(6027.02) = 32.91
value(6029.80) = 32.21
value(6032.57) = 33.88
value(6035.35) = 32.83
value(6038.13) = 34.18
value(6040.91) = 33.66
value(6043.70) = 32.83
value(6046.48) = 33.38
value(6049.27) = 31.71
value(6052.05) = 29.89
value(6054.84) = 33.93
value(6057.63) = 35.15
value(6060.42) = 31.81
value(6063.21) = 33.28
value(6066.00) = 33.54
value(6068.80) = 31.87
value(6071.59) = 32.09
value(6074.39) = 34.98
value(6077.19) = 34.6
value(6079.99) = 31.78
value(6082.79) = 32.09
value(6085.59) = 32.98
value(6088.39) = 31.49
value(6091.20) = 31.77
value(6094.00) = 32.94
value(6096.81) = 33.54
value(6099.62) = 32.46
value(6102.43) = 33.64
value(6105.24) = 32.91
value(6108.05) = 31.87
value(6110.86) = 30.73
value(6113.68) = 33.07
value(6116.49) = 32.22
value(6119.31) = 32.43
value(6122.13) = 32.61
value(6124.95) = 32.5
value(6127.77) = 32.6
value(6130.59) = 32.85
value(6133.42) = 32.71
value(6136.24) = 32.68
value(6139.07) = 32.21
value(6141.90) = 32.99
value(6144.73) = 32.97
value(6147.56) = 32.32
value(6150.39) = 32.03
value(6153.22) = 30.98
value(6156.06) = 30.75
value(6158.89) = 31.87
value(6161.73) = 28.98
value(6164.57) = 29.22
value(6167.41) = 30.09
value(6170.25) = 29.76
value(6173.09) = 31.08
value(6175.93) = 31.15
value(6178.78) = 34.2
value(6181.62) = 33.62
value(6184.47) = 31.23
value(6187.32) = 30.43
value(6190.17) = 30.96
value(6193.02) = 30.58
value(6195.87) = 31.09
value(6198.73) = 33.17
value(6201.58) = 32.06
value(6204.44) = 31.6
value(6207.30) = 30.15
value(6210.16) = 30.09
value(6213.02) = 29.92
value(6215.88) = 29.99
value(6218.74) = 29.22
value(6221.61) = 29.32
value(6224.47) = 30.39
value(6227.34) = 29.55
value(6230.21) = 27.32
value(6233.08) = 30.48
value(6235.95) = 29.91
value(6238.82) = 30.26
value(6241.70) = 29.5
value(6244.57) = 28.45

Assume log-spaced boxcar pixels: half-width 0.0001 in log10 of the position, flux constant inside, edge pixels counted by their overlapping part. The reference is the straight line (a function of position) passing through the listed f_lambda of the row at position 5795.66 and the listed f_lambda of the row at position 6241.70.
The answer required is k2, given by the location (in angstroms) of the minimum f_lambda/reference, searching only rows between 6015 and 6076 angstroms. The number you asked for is 6052.05 angstroms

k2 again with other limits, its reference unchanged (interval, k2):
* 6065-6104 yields 6088.39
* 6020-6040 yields 6021.47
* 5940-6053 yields 6052.05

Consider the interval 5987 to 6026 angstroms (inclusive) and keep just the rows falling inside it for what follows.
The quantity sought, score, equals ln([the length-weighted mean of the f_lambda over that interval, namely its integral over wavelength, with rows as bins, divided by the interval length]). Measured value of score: 3.46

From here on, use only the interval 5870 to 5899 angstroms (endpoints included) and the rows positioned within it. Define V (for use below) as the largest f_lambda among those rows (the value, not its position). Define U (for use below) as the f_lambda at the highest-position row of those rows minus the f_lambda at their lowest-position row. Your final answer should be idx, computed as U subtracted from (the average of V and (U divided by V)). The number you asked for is 22.7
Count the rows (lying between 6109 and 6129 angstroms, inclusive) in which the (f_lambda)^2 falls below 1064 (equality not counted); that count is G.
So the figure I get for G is 6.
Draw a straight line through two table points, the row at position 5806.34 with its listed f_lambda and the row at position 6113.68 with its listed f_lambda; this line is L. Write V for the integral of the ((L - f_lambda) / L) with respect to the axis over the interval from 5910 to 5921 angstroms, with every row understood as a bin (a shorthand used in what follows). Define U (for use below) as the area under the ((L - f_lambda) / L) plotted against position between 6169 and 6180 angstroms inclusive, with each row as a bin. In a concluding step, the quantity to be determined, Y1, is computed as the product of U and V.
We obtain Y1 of 0.33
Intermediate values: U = 0.41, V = 0.80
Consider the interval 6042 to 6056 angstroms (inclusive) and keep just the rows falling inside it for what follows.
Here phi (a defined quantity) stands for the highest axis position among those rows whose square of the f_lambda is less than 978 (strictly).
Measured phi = 6052.05 angstroms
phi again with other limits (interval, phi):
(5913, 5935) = 5914.29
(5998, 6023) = 6013.16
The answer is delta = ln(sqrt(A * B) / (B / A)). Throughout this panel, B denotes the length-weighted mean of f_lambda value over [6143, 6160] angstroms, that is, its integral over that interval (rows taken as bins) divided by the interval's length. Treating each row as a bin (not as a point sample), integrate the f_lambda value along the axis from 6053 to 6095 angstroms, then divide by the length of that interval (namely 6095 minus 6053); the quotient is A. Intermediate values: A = 32.9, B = 31.8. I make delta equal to 3.51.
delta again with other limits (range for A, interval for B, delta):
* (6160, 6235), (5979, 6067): 3.39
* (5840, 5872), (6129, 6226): 3.48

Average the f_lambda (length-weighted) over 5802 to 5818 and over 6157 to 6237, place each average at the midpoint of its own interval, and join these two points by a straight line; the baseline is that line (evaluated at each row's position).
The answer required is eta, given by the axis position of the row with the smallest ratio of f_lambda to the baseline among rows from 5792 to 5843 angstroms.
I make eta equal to 5827.77 angstroms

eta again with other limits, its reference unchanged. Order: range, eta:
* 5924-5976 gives 5966.27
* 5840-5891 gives 5889.83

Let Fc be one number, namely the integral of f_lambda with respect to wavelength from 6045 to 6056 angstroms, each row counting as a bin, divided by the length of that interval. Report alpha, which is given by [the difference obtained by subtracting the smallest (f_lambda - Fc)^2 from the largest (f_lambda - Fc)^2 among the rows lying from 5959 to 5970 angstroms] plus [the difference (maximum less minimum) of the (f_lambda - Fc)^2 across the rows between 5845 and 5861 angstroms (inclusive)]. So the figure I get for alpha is 8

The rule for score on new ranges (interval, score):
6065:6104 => 3.49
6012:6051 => 3.49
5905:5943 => 3.47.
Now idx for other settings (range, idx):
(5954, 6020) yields 16.3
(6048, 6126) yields 16.8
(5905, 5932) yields 15.9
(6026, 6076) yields 15.5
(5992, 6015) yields 18.1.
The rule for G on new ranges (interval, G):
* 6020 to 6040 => 2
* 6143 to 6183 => 11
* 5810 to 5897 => 17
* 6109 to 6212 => 27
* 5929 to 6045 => 27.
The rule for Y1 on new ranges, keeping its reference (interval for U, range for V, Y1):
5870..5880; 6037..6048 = 0.00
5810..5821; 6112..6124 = 0.05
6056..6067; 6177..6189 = 0.00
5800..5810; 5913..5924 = 0.19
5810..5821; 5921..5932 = 0.18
